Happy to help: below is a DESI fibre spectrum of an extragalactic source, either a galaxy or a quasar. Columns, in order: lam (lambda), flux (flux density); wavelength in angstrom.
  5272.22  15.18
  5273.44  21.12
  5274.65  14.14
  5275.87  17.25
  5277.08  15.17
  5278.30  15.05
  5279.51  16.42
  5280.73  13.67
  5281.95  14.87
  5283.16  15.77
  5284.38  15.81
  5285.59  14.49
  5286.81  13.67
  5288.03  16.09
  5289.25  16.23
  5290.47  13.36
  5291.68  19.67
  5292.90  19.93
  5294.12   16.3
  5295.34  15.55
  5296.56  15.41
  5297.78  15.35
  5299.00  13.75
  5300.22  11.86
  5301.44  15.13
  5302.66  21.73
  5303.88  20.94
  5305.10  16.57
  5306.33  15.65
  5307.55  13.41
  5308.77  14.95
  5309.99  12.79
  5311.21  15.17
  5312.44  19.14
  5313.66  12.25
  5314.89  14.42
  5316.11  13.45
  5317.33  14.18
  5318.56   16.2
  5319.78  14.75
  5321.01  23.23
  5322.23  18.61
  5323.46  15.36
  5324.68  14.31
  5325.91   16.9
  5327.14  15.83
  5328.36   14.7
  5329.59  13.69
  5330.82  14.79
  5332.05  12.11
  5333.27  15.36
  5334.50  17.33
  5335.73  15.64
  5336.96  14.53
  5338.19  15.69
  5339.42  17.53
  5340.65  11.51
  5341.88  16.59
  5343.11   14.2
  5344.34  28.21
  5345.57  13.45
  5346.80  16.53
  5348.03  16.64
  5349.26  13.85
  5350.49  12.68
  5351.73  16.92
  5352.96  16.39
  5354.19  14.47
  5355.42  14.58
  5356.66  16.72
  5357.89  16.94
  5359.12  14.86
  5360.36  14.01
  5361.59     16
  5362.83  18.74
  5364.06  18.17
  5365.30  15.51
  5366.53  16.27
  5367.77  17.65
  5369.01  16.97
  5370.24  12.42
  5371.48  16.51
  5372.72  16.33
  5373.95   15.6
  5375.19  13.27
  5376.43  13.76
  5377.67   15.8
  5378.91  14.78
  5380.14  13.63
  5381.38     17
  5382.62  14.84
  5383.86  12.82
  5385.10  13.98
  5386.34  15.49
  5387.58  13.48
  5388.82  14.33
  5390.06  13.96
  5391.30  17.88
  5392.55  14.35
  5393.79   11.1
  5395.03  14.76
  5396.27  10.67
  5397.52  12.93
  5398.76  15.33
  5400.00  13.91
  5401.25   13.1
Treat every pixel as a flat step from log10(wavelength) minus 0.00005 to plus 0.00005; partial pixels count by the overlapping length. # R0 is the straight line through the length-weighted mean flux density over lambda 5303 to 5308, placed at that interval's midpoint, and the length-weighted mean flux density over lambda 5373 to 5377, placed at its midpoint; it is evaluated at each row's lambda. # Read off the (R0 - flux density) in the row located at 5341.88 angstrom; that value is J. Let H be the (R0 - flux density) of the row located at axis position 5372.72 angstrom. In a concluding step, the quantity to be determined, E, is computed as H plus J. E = -2.8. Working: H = -1.8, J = -0.94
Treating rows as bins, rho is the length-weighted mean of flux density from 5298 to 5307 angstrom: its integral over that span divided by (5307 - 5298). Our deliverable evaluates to 16.4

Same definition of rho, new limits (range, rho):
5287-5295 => 16.7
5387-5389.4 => 13.9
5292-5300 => 16.0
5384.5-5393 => 14.8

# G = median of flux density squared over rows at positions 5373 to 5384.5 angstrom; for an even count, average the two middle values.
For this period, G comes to 218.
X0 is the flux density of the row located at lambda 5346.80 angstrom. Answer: 16.53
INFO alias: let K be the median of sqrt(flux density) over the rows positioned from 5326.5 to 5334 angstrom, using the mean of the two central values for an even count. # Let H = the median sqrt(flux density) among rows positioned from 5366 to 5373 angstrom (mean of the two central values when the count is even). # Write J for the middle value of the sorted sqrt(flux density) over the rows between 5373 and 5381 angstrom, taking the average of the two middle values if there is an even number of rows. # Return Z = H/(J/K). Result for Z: 4.1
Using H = 4.05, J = 3.78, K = 3.84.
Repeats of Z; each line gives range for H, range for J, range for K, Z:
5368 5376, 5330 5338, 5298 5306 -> 4.1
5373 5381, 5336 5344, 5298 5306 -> 3.9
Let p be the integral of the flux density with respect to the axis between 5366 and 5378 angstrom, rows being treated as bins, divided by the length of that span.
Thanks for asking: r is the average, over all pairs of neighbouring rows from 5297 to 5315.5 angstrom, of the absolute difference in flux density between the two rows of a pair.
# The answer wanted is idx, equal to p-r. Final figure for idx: 12.5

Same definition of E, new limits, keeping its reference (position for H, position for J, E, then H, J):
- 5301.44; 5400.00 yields 1.6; 2.0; -0.44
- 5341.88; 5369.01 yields -3.3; -0.9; -2.34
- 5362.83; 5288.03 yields -2.3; -3.9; 1.57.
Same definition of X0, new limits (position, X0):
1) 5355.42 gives 14.58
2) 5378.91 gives 14.78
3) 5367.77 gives 17.65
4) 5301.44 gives 15.13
